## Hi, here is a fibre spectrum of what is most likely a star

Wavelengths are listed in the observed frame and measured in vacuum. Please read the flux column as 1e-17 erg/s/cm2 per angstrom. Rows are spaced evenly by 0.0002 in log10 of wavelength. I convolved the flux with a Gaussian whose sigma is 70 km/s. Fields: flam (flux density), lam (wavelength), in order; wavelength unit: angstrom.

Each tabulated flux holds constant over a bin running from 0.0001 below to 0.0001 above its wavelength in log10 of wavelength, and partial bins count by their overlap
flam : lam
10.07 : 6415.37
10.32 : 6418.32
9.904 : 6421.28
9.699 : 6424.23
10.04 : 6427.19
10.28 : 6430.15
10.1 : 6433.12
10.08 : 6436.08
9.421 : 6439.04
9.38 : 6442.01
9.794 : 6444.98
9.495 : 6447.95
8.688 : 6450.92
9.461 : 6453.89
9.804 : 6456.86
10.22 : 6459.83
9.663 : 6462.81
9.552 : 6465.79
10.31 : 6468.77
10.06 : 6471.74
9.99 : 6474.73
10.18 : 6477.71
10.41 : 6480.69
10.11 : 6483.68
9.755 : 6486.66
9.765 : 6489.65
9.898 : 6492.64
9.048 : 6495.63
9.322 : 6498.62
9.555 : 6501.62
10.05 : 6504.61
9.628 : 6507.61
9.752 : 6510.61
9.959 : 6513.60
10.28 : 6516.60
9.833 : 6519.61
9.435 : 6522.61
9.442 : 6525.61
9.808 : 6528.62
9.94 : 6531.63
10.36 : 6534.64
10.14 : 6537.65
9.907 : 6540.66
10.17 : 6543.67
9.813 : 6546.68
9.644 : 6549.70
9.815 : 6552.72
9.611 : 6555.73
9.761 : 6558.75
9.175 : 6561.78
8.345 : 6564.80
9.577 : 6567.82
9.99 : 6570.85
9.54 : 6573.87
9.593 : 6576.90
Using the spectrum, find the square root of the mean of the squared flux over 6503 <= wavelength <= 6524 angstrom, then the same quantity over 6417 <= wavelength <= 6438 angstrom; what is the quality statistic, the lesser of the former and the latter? 9.85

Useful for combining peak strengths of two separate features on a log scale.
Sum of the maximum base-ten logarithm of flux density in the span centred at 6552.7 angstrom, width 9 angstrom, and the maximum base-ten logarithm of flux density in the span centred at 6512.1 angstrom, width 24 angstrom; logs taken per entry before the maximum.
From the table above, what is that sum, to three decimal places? 2.004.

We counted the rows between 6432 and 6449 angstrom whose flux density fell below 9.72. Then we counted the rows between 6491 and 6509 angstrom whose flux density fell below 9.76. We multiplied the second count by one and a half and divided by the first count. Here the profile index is 2.0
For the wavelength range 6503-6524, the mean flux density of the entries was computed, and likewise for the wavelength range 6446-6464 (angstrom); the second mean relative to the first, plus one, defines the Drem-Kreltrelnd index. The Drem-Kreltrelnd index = 1.97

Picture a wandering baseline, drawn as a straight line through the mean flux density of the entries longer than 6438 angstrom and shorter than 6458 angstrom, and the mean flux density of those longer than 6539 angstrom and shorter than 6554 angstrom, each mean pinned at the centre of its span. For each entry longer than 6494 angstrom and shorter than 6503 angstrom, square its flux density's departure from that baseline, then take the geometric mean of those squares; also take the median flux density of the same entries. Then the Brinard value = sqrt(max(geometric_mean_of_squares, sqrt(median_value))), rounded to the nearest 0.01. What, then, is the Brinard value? 1.75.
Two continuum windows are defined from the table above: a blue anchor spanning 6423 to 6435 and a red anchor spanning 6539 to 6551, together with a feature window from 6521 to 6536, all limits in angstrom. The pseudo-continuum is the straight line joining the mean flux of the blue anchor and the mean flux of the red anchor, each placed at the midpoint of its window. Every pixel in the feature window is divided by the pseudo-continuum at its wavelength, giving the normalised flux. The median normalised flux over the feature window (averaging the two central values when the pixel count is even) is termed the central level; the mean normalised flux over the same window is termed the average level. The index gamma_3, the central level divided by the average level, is 1.00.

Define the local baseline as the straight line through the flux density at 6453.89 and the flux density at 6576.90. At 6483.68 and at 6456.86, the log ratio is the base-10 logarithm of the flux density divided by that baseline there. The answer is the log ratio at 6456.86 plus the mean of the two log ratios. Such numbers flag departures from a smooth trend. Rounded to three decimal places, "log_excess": 0.037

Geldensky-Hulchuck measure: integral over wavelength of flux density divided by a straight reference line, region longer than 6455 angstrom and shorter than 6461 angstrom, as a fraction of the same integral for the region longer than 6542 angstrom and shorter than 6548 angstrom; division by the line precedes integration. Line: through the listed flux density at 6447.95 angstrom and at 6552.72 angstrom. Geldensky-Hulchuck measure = 1.02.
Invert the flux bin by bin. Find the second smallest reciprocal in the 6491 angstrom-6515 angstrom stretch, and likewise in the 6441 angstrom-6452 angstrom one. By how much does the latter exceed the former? 0.005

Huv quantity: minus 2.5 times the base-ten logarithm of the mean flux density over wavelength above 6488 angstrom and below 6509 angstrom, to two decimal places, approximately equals -2.46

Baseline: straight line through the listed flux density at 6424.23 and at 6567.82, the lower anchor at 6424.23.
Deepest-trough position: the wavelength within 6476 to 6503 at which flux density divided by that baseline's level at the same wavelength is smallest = 6495.63 angstrom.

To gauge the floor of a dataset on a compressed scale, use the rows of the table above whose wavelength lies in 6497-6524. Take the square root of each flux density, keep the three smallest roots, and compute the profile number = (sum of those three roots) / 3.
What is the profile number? 3.072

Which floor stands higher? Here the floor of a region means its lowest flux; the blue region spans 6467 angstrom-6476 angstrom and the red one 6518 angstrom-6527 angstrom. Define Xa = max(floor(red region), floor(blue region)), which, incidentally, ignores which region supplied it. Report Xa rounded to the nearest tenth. 10.0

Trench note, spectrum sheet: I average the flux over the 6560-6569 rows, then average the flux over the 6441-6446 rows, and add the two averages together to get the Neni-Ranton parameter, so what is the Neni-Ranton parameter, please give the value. 18.6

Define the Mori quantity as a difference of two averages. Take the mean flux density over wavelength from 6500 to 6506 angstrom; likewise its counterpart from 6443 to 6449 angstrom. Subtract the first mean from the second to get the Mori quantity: -0.16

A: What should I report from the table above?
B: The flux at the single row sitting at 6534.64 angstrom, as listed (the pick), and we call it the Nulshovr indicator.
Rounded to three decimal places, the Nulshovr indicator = 10.360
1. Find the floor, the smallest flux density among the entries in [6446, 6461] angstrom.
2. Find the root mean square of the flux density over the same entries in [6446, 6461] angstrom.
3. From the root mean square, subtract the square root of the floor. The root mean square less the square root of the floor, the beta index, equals 6.60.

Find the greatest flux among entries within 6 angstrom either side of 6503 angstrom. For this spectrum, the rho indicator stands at 10.05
